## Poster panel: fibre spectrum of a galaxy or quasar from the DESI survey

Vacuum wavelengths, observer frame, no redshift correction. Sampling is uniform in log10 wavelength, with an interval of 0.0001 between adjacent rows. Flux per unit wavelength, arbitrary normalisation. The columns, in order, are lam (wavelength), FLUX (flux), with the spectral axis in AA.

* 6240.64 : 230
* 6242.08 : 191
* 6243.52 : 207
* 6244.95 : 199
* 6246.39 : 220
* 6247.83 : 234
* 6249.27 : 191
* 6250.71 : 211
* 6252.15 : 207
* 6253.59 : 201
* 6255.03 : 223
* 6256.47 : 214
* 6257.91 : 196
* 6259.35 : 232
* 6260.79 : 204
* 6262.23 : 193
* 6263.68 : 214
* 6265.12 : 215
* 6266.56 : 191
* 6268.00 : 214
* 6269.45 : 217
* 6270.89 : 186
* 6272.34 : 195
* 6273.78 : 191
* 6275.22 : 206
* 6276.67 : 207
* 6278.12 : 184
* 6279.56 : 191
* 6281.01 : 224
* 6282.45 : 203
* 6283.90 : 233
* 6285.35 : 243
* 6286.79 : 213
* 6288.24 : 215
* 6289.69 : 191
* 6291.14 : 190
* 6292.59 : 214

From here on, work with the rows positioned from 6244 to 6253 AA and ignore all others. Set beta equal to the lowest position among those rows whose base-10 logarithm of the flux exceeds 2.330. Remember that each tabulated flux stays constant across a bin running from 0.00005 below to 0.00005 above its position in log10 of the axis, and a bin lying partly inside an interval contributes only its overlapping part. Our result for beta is 6246.39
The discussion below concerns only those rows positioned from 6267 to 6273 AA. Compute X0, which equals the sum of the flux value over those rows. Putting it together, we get 812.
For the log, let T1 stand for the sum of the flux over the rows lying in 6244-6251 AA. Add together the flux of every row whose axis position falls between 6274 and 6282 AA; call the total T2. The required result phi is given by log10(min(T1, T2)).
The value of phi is 3.01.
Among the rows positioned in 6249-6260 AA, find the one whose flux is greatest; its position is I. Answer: 6259.35 AA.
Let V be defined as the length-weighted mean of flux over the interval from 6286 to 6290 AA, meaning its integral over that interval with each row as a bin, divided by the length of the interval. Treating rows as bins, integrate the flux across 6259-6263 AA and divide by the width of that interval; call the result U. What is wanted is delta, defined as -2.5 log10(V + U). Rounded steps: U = 207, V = 209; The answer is -6.548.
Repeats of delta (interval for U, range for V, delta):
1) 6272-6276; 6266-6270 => -6.519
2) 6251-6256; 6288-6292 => -6.525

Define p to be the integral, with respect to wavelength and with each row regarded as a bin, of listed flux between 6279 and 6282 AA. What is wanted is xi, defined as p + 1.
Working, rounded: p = 624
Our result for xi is 625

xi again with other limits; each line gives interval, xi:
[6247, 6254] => 1465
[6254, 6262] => 1698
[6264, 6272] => 1638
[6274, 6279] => 991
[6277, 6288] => 2343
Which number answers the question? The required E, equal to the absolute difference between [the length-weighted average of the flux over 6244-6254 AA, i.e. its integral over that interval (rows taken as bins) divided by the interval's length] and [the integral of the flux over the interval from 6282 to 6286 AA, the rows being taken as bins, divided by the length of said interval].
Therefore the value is 18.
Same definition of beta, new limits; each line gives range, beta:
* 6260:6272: 6263.68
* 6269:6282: 6269.45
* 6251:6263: 6255.03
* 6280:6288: 6281.01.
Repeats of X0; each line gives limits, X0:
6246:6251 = 856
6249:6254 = 810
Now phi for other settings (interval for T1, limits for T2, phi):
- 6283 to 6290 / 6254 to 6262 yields 3.03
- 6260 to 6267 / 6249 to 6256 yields 3.01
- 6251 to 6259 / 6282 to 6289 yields 3.02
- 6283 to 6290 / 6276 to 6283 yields 3.00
